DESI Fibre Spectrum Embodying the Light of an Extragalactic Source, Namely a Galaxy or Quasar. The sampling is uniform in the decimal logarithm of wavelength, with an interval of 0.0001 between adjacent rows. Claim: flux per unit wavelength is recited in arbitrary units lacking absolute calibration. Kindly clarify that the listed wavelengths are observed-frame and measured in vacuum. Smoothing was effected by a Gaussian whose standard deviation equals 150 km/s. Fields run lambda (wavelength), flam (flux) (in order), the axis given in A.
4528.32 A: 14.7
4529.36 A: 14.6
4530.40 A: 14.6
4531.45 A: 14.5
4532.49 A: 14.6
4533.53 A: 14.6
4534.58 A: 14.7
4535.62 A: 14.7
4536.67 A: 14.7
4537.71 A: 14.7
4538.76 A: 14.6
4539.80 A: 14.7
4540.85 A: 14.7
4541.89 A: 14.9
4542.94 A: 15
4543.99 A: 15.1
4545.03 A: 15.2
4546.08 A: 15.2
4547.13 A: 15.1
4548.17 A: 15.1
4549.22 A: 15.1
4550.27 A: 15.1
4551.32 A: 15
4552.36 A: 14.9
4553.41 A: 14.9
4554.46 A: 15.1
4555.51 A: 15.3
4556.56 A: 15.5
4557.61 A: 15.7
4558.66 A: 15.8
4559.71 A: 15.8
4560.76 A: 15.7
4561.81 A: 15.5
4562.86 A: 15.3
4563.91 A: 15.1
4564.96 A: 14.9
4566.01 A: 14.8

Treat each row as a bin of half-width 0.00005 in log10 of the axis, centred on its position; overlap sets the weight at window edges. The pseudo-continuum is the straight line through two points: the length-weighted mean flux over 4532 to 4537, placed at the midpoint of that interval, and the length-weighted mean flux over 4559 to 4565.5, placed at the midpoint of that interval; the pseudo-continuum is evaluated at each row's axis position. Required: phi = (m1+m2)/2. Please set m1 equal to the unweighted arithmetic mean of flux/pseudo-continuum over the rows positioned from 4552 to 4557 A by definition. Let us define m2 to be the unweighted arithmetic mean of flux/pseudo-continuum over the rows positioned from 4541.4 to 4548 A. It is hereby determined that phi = 1.00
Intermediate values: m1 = 1.00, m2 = 1.01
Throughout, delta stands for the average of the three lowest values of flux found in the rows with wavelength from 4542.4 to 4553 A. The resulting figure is 15.0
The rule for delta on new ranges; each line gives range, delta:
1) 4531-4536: 14.6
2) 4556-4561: 15.6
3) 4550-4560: 14.9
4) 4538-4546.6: 14.7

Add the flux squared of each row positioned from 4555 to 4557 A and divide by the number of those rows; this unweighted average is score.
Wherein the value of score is 237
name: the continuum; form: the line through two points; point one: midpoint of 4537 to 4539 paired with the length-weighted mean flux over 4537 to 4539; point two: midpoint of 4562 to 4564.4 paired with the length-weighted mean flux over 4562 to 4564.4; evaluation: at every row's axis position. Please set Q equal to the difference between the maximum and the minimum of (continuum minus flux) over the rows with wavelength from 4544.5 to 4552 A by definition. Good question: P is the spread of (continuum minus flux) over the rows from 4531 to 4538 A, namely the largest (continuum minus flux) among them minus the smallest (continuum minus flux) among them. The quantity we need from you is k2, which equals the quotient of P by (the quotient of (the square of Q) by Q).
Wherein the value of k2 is 0.4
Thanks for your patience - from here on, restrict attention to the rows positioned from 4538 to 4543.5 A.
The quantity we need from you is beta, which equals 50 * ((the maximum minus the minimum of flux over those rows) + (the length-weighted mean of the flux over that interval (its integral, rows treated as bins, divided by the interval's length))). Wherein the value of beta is 758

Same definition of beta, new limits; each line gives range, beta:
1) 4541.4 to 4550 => 769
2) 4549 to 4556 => 773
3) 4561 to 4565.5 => 792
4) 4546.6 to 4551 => 754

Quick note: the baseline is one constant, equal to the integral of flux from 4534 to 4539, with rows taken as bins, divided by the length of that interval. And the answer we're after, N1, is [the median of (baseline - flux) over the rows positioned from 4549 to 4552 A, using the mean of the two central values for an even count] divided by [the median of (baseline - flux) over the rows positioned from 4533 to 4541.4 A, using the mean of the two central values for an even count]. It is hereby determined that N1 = 11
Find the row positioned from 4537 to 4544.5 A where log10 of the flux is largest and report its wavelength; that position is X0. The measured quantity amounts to 4543.99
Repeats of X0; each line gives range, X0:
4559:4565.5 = 4559.71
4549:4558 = 4557.61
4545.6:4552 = 4546.08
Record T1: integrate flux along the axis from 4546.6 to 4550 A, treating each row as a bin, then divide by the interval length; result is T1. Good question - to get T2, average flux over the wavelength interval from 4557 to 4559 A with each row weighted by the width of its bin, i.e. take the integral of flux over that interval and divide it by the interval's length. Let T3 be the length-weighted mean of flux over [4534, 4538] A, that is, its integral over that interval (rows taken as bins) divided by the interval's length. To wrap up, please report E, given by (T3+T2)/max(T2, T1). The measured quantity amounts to 1.934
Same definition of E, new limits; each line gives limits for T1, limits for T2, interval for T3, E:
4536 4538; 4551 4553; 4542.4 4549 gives 2.008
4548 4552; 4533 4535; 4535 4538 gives 1.948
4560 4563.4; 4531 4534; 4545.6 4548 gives 1.917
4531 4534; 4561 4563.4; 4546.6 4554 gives 1.973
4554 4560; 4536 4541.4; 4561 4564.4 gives 1.935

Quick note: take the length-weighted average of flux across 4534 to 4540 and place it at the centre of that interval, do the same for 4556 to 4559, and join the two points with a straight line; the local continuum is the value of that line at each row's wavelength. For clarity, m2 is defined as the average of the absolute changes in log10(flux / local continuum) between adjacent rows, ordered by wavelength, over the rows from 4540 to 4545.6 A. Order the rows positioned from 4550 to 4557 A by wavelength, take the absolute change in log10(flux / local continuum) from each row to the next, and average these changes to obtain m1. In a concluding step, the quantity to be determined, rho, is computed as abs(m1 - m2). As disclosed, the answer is 0.0016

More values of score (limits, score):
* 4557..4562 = 247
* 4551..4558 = 231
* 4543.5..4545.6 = 230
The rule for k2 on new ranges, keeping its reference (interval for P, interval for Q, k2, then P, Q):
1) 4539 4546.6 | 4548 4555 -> 1.2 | 0.40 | 0.32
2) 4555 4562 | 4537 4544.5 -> 1.1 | 0.43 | 0.38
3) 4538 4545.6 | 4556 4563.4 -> 0.8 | 0.45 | 0.60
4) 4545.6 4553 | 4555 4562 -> 1.1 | 0.45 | 0.43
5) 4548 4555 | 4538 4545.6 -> 0.7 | 0.32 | 0.45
